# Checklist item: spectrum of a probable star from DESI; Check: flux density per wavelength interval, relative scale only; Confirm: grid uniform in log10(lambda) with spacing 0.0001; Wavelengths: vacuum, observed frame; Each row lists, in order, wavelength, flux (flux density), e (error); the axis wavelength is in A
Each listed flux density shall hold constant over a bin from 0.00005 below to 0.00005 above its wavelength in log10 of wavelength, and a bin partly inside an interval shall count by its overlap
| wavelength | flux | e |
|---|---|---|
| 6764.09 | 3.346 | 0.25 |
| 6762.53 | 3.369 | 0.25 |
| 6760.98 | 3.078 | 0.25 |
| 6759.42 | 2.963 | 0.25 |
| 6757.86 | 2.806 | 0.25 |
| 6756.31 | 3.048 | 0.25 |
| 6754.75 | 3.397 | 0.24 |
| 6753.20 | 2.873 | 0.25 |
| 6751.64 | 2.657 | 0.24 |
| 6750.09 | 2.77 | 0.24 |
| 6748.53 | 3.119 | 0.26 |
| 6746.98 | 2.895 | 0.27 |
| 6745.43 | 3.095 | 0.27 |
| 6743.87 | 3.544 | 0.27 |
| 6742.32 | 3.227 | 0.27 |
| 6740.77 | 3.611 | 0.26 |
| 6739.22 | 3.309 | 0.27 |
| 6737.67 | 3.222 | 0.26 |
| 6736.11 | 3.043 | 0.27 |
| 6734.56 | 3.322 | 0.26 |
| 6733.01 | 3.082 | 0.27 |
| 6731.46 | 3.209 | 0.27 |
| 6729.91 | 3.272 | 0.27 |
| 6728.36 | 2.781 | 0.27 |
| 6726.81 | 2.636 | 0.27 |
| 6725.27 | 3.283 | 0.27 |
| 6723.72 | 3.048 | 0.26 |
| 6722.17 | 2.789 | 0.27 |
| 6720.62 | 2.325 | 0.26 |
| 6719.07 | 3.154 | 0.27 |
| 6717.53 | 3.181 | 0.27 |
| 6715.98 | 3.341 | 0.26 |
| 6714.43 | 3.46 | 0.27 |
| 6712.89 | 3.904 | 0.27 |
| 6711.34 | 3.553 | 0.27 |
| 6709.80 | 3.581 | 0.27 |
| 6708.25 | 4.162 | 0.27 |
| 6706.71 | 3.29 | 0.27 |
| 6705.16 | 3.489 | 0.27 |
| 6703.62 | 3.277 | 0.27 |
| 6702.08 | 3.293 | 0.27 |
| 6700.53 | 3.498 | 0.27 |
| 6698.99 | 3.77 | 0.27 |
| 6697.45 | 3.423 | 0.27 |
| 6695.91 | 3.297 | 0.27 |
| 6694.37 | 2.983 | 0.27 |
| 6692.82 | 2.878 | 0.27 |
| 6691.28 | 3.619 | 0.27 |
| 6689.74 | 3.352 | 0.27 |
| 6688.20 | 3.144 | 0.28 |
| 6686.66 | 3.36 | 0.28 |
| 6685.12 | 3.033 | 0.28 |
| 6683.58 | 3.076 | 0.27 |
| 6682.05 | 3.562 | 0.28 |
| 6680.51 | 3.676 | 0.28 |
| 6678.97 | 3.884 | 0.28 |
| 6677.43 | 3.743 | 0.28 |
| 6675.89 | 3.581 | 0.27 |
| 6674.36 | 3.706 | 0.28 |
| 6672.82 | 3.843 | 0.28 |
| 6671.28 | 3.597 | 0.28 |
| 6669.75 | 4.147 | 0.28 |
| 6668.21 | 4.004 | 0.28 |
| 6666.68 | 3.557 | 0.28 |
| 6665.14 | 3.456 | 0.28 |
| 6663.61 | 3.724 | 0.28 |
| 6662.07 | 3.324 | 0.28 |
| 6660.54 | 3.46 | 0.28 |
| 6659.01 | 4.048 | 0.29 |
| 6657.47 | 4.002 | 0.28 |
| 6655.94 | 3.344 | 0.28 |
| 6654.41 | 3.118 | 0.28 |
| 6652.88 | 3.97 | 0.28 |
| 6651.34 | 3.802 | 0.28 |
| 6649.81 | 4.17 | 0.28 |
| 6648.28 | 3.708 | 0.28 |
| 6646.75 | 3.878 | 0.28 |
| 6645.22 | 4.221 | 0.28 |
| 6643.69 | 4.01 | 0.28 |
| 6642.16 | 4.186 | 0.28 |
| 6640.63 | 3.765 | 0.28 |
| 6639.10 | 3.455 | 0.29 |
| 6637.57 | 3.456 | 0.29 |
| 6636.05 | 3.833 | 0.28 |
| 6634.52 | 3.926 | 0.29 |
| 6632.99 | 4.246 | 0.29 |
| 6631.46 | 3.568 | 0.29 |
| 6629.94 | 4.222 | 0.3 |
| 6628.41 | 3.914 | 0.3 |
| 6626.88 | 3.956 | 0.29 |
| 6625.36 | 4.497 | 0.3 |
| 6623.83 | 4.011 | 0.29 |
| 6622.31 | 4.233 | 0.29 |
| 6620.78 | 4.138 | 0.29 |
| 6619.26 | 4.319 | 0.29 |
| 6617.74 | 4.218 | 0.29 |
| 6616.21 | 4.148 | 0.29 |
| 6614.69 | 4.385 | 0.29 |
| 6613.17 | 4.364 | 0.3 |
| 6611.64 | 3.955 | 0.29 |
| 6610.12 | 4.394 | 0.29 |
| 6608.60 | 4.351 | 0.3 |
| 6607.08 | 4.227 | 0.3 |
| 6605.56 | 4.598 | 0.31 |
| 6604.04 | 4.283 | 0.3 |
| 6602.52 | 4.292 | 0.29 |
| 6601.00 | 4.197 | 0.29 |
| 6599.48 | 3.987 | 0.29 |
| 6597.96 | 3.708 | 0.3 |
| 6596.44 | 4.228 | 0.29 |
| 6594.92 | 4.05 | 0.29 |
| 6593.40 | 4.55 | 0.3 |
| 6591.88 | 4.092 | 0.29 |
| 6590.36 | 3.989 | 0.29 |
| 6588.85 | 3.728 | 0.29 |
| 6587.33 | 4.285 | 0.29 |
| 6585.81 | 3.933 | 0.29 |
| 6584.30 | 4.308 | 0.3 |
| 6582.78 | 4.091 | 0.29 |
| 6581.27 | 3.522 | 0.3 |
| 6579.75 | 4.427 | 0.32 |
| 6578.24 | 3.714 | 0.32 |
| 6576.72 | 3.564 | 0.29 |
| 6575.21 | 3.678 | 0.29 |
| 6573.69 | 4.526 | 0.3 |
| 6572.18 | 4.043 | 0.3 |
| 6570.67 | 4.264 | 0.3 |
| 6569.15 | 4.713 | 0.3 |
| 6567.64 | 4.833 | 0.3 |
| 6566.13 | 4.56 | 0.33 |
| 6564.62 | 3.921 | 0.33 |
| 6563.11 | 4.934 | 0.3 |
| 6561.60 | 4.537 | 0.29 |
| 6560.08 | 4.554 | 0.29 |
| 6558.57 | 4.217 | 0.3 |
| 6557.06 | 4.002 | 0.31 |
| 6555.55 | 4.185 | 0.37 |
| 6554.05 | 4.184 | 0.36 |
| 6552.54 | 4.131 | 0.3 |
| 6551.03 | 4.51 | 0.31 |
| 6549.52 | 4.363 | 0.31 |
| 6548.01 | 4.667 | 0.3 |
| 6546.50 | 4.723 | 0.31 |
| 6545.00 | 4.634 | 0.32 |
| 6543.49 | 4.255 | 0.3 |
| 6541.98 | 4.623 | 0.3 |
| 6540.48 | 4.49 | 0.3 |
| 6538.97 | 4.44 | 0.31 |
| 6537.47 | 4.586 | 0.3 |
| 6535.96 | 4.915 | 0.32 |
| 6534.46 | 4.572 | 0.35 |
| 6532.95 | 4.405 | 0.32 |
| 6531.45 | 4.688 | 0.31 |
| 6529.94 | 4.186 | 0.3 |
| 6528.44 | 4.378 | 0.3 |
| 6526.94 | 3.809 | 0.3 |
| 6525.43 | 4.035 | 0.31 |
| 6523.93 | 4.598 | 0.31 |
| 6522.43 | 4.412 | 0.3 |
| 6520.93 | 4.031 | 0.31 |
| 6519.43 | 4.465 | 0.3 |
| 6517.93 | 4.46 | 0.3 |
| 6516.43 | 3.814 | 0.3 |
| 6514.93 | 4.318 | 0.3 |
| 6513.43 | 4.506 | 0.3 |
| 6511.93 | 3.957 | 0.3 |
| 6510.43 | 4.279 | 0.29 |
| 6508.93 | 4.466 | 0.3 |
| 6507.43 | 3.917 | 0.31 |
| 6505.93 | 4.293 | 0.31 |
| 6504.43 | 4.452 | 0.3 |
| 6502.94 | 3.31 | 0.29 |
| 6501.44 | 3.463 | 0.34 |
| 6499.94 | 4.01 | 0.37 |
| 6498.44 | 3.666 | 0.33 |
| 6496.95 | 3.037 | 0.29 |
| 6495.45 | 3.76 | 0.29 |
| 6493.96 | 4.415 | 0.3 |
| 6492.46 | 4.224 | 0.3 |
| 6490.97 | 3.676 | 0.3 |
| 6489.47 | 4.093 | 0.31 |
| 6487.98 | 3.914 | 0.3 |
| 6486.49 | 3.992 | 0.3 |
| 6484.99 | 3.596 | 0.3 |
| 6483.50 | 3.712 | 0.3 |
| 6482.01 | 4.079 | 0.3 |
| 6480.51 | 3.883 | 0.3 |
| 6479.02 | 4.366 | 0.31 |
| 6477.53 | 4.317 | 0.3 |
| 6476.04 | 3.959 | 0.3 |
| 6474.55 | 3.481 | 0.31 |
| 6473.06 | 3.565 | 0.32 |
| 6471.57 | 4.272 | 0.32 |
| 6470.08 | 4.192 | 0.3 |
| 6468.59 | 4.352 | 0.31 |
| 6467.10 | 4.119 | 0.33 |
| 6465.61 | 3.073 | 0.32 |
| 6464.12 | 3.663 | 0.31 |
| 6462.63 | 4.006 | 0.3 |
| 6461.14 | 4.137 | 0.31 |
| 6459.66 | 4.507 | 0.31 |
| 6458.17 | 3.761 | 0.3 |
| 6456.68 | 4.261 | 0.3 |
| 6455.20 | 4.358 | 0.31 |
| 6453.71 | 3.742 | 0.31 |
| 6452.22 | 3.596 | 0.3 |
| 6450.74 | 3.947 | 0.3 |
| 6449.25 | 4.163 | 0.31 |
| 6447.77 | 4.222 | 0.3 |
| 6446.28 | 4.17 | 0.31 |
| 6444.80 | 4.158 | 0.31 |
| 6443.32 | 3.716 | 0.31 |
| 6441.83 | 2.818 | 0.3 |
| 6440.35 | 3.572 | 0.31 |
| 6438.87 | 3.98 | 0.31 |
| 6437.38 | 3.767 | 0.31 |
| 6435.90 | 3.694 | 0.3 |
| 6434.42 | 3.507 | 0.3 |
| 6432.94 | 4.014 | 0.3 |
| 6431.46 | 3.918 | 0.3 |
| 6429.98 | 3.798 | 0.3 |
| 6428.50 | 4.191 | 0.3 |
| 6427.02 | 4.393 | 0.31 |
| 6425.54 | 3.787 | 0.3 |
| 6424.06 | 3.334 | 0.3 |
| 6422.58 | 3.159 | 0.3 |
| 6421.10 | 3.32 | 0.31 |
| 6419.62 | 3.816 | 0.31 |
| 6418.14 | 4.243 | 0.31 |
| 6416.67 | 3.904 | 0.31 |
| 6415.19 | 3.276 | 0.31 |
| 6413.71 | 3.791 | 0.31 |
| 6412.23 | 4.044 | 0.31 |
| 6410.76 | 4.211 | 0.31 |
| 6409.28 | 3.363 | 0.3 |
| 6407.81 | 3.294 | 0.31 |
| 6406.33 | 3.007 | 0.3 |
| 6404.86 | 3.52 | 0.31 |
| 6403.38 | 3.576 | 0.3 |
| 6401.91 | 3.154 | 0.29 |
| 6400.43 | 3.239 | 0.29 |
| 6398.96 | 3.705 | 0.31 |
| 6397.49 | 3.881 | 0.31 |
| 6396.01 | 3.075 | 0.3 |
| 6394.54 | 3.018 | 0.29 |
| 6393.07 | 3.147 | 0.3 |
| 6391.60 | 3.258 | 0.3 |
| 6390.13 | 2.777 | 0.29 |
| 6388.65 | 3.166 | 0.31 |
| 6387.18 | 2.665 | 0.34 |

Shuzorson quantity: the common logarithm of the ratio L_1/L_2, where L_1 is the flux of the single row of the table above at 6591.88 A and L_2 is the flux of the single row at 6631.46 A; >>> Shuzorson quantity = 0.060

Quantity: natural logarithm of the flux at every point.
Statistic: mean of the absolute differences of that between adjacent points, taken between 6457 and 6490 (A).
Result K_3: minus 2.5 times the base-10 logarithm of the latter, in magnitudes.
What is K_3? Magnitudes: 2.63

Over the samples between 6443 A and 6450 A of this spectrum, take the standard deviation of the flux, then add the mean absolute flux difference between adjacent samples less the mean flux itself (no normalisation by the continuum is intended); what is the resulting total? -3.8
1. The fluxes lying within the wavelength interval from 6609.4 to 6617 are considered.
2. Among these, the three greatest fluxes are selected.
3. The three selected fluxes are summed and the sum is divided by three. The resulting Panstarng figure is 4.38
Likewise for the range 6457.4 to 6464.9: 4.22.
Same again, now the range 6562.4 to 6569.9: 4.83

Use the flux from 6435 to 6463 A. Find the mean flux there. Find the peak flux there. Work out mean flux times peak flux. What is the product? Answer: 18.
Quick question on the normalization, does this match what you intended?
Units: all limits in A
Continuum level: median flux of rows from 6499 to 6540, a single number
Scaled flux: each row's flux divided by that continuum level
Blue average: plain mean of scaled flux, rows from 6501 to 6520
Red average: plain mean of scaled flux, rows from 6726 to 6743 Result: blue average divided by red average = 1.31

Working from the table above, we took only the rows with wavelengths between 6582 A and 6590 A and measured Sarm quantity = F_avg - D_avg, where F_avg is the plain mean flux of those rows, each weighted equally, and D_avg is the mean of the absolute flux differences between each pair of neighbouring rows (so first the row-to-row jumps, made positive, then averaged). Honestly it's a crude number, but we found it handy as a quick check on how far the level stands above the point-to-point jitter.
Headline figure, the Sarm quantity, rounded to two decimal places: 3.69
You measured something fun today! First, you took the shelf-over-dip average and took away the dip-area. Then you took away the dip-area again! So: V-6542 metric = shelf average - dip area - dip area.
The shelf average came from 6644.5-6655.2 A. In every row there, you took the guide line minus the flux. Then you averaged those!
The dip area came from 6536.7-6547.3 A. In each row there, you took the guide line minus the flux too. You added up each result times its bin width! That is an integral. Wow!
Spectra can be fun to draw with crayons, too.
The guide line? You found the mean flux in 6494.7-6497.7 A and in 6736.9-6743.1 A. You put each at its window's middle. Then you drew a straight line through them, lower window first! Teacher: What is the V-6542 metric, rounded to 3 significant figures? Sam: 23.7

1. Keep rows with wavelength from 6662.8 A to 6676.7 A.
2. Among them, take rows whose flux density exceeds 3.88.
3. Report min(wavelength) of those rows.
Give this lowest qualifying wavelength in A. 6668.21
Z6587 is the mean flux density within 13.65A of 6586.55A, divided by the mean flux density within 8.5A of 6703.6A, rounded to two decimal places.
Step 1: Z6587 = 1.14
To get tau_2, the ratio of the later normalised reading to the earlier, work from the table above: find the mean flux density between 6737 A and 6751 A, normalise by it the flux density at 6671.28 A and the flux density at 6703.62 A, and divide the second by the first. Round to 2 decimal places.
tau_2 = 0.91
